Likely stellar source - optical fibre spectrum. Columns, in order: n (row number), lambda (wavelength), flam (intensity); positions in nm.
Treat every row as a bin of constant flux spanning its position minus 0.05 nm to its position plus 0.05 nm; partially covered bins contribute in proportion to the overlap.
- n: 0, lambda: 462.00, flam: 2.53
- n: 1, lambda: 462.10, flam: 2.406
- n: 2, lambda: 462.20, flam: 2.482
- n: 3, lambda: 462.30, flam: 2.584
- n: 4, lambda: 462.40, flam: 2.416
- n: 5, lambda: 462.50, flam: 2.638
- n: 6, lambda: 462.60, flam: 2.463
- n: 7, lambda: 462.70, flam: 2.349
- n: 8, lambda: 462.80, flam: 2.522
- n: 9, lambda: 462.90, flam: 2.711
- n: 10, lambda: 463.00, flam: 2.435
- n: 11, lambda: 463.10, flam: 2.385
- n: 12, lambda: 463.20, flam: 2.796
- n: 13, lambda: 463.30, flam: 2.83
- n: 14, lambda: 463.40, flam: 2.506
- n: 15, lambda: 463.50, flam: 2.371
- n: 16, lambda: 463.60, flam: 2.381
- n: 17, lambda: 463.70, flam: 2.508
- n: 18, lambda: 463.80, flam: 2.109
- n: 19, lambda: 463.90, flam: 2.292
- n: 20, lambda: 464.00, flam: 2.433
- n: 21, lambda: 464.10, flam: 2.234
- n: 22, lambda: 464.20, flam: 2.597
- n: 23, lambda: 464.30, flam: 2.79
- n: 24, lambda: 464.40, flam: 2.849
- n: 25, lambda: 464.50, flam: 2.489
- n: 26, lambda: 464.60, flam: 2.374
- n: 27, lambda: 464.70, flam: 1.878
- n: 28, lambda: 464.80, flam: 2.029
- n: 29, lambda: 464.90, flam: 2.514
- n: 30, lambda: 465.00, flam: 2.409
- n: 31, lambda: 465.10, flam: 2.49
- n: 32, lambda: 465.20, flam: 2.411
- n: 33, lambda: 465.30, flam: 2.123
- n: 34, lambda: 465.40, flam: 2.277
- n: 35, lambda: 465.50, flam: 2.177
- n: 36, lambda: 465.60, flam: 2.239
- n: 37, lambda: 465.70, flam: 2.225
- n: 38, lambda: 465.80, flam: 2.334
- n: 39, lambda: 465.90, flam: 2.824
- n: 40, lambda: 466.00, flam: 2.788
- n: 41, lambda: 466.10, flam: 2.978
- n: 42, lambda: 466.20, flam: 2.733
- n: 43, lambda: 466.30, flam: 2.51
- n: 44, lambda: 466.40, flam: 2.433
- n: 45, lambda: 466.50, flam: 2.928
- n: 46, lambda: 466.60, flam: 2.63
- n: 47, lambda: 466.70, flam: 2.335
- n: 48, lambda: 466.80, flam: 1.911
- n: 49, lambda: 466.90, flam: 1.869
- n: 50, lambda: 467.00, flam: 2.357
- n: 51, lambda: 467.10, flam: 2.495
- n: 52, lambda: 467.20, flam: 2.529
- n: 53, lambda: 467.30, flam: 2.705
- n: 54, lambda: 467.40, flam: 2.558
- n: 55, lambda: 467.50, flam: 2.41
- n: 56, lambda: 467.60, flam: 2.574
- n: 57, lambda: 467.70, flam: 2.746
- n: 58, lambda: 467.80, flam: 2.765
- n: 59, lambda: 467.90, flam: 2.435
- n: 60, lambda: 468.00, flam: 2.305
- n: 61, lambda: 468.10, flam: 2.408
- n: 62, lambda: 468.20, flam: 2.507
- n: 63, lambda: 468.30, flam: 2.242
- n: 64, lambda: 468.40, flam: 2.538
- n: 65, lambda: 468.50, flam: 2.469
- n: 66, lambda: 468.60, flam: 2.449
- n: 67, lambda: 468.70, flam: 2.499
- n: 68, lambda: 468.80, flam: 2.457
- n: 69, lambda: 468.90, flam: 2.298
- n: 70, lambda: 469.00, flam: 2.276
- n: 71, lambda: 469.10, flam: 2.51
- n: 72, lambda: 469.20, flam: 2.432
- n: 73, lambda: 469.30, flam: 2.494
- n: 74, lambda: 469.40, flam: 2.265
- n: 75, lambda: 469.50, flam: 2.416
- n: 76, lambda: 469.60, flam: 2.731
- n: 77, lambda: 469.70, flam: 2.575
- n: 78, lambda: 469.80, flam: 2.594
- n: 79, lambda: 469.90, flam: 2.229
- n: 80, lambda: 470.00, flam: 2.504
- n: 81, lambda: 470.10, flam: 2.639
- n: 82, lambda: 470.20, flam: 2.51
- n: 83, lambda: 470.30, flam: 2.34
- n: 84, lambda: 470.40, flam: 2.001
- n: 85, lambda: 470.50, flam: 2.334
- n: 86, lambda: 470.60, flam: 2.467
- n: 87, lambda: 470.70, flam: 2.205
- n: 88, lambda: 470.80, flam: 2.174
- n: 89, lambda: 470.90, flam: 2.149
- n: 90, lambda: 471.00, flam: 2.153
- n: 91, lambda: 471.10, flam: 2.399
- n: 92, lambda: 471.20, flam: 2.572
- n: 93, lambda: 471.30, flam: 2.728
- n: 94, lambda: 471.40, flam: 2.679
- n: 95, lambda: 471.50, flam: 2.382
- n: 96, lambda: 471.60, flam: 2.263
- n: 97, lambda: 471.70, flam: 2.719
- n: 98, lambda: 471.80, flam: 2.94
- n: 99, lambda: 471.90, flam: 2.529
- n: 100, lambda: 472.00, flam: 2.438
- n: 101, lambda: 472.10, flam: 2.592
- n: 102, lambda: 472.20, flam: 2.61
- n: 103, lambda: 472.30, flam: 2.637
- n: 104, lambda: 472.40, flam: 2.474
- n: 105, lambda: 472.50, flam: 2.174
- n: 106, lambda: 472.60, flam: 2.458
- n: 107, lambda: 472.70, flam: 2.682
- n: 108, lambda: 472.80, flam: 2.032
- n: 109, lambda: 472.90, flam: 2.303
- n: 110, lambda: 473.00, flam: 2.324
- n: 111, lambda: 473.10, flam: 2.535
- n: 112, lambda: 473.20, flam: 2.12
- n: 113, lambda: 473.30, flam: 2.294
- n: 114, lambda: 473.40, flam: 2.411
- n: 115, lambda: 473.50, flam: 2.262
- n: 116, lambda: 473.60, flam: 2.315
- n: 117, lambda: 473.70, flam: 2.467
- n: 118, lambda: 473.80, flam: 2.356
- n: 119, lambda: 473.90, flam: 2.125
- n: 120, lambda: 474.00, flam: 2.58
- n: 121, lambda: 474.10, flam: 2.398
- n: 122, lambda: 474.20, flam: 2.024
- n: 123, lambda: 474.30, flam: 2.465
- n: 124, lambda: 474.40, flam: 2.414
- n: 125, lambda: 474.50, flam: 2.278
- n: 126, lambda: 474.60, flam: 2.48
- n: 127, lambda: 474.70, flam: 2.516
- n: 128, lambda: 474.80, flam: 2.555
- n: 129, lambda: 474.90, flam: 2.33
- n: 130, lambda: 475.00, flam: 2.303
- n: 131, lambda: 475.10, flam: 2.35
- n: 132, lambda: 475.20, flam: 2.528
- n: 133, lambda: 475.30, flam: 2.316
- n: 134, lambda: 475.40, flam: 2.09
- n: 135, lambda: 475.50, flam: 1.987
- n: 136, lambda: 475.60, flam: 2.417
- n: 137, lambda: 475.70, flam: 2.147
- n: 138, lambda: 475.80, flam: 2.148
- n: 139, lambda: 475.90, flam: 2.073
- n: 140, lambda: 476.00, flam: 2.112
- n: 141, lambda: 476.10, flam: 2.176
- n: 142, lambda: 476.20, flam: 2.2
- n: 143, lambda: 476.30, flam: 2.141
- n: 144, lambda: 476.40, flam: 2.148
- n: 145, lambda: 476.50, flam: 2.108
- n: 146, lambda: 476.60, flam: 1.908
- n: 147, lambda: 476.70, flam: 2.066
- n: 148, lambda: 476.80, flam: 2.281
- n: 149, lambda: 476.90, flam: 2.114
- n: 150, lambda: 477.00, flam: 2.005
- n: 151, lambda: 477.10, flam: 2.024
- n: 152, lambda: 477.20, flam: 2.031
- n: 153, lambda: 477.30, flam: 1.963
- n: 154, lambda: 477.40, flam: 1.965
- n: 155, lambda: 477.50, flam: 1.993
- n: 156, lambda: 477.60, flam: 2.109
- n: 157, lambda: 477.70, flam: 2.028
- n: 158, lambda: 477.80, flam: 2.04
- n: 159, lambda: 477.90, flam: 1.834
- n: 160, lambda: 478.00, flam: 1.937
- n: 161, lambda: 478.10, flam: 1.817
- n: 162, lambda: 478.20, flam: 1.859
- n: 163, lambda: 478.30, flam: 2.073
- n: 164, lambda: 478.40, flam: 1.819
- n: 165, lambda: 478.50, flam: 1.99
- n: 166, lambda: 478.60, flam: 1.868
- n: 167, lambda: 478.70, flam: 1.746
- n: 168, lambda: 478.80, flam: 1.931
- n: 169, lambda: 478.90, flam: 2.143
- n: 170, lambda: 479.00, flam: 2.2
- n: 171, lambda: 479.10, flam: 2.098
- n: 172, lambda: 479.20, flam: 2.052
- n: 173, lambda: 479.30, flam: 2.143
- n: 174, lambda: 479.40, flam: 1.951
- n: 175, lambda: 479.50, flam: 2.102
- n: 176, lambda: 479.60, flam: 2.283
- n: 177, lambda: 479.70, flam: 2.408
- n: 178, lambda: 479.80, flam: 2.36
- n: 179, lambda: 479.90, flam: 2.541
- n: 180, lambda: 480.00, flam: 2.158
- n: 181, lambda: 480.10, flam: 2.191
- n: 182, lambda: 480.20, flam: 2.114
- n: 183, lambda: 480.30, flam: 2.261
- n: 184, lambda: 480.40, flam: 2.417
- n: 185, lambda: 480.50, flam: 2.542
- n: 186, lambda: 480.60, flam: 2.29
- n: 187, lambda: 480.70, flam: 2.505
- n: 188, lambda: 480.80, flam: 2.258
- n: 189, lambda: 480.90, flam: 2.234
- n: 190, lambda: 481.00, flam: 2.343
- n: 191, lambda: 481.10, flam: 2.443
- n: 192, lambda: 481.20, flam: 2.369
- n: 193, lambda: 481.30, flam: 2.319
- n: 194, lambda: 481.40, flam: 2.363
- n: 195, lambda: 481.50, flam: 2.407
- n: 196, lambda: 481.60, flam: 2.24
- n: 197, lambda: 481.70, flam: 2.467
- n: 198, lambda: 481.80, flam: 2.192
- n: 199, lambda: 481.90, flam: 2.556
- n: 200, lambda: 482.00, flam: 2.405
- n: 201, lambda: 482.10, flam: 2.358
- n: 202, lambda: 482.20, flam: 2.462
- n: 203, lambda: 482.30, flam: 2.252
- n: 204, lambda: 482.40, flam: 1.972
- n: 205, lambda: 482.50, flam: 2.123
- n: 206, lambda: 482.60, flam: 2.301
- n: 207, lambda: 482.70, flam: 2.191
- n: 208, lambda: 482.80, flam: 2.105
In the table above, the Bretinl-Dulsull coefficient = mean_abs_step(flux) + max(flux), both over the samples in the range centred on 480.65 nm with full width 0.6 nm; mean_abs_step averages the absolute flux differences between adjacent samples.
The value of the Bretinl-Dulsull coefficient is 2.71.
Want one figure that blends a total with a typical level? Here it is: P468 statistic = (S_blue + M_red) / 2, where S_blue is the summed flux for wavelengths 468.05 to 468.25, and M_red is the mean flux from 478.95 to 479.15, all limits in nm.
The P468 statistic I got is 3.53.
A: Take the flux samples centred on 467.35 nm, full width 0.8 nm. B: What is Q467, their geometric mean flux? 2.54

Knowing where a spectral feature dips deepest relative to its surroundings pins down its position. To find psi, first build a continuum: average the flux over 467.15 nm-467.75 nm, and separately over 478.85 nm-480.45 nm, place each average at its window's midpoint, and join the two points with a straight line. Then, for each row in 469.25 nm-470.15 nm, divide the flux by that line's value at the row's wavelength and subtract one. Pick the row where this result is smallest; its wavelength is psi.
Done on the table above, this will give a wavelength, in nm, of 469.90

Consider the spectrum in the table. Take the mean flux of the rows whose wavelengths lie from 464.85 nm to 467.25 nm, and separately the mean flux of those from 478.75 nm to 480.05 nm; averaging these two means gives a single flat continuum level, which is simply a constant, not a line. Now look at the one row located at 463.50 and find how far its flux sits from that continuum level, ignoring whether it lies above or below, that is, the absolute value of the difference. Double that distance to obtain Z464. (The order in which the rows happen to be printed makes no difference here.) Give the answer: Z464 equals 0.12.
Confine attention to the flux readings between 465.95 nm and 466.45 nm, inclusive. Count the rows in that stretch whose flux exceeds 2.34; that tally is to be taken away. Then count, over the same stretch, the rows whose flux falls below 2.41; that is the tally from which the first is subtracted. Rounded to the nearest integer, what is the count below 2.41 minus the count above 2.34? -5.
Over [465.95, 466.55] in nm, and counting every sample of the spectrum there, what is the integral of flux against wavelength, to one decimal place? 1.6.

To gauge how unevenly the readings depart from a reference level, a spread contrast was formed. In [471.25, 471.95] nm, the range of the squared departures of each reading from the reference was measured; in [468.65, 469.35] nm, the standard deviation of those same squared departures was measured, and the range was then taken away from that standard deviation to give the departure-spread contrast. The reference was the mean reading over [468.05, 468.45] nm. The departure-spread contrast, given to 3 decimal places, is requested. -0.257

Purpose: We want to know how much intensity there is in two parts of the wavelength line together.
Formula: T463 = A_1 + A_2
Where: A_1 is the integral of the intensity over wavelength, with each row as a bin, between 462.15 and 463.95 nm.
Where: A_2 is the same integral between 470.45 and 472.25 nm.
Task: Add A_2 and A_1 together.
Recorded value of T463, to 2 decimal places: 8.91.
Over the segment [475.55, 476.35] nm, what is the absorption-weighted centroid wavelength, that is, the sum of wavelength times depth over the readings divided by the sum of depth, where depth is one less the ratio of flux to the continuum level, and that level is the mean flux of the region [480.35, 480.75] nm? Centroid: 475.99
